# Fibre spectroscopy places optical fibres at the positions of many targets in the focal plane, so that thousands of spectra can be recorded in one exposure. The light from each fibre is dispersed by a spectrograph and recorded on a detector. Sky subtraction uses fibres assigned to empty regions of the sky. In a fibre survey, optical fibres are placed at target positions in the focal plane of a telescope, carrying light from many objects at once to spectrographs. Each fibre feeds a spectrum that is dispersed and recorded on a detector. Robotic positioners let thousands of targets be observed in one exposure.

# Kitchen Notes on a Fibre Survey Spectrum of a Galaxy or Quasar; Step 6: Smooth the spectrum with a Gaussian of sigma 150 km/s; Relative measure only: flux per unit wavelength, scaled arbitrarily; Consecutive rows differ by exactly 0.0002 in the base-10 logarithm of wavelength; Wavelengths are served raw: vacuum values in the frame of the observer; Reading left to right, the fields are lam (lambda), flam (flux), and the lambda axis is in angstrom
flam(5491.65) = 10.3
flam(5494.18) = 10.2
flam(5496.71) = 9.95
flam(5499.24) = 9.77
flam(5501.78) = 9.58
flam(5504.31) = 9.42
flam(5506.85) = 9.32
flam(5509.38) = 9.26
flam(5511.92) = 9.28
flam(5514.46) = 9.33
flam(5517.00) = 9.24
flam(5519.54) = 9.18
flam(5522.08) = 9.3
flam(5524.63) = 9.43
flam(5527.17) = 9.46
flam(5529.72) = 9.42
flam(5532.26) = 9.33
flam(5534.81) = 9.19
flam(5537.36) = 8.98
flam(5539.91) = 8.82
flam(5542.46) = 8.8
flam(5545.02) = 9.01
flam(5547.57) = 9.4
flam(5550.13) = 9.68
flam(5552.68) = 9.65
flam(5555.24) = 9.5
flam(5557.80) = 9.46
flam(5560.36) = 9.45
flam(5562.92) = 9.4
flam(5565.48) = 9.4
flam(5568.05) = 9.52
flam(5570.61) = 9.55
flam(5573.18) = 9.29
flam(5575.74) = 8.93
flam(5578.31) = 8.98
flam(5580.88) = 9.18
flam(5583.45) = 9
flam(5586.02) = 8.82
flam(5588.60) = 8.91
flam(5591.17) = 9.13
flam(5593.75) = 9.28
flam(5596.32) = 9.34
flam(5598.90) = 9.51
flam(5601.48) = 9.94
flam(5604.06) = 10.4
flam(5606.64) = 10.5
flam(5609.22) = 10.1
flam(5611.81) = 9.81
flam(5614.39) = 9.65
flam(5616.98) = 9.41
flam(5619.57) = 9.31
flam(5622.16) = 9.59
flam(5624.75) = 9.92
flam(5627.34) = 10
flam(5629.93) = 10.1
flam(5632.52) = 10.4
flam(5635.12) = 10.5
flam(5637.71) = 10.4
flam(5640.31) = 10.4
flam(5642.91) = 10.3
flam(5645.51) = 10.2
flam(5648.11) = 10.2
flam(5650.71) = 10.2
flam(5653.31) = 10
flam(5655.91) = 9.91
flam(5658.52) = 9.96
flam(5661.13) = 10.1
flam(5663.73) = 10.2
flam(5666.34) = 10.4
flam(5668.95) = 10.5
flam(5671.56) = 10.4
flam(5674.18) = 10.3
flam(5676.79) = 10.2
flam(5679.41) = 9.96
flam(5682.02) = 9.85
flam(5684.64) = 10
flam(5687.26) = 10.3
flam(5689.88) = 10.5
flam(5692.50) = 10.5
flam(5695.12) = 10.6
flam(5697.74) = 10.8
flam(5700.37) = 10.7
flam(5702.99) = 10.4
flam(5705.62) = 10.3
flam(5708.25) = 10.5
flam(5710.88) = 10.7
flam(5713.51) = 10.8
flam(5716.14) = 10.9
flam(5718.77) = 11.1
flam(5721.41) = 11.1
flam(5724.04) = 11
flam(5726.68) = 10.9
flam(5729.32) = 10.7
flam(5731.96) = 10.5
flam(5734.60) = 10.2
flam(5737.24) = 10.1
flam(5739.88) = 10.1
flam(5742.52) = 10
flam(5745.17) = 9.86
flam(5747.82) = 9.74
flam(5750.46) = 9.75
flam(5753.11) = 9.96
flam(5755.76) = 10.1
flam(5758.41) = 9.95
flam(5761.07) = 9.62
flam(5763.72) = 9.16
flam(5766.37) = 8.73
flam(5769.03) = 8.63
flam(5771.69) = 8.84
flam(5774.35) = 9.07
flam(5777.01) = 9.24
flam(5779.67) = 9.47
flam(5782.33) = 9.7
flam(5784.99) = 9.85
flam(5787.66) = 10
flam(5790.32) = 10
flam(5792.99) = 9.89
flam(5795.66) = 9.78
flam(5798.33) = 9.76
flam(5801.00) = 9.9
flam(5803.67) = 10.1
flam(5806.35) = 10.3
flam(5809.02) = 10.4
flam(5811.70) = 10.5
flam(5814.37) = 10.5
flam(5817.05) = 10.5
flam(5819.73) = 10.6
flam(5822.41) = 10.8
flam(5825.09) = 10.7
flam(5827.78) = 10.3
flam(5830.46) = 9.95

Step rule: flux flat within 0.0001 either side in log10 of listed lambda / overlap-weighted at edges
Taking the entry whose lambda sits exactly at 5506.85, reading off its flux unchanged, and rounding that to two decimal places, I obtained 9.32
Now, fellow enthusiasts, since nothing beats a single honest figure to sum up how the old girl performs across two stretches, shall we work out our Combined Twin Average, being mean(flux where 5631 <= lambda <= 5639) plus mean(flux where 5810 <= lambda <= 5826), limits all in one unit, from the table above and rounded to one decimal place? 21.0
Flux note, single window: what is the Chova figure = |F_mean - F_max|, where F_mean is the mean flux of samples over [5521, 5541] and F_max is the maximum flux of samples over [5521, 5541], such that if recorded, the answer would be 0.22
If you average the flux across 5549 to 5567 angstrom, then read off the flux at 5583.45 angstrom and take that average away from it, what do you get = -0.5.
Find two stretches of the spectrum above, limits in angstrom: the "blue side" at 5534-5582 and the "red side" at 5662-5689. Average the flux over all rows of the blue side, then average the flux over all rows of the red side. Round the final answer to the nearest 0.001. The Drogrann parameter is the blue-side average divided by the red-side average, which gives 0.908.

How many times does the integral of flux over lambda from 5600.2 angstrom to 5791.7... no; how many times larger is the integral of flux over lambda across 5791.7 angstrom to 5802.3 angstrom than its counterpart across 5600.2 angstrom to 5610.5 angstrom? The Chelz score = 0.99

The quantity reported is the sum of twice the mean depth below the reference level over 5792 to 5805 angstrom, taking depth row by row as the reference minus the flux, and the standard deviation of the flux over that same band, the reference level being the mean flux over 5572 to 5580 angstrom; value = -1.5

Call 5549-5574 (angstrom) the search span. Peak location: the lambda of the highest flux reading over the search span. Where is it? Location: 5550.13 angstrom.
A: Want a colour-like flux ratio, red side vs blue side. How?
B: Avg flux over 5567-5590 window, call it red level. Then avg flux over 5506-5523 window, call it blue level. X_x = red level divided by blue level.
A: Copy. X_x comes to 0.98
